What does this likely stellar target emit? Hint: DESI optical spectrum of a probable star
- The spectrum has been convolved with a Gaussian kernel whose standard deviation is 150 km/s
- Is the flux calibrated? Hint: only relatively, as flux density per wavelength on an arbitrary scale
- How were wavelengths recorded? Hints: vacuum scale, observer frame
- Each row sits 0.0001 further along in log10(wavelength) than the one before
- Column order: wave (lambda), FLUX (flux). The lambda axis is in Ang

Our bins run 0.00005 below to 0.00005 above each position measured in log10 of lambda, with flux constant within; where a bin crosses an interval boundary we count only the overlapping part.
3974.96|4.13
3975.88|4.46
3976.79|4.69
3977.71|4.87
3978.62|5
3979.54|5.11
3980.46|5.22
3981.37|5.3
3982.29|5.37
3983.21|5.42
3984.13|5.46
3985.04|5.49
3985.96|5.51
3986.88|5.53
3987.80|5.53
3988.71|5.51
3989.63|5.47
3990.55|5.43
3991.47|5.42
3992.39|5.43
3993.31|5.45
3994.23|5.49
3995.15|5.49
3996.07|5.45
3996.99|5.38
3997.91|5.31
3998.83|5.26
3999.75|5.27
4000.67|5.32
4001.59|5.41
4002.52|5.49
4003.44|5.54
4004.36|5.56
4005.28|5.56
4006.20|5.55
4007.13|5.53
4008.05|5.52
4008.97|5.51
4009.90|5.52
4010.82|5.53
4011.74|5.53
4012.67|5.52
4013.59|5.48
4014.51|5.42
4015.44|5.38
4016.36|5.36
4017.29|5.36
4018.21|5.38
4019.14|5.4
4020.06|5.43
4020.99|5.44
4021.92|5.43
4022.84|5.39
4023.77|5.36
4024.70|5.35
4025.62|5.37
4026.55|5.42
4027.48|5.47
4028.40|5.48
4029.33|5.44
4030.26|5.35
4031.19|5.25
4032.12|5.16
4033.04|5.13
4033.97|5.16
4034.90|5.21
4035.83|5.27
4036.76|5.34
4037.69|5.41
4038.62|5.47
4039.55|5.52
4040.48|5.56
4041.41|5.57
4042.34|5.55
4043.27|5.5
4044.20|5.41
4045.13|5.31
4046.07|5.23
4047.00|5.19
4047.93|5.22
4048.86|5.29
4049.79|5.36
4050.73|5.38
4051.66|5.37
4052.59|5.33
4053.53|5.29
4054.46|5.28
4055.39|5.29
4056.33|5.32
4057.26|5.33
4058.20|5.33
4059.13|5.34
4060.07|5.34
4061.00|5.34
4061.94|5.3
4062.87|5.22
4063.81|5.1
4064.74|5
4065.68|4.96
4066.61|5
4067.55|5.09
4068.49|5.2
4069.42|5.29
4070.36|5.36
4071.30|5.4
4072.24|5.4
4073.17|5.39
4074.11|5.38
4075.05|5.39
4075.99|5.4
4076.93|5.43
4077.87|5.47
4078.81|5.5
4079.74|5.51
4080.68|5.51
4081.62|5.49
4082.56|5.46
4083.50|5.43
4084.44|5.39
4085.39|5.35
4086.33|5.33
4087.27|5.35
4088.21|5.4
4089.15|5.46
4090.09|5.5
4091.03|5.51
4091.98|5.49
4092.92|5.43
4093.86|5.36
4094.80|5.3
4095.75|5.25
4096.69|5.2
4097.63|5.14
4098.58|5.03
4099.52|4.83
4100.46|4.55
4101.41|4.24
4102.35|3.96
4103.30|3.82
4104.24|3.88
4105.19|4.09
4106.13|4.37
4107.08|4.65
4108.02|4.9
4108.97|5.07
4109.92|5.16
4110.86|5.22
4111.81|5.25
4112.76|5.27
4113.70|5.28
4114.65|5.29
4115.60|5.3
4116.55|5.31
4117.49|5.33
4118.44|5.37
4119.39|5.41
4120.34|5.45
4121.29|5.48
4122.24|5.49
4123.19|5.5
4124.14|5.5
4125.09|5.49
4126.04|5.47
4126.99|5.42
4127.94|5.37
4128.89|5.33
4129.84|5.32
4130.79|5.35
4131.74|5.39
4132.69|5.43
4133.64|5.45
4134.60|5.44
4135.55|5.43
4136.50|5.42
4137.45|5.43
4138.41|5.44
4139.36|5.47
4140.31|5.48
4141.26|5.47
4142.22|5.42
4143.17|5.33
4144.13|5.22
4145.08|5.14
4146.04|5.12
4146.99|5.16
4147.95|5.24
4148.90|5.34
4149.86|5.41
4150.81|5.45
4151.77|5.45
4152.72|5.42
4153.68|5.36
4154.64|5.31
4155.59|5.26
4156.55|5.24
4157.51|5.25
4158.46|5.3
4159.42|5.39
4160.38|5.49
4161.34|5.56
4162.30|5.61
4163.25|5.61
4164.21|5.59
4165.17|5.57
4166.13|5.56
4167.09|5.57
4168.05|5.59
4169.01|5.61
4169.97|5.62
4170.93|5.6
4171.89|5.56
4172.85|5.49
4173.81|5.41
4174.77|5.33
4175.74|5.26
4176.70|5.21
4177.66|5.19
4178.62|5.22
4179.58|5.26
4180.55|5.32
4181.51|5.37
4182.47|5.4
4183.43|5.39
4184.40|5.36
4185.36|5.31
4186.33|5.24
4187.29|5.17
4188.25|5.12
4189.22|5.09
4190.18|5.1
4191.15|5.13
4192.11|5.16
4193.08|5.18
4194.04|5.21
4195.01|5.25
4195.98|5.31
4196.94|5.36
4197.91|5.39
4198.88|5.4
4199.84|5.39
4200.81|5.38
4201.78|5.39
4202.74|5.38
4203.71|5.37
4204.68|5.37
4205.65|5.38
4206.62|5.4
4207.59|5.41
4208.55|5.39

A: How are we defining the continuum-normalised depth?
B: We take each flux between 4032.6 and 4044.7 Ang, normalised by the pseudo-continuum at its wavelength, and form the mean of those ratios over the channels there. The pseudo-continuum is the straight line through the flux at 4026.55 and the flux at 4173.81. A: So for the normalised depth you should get 0.995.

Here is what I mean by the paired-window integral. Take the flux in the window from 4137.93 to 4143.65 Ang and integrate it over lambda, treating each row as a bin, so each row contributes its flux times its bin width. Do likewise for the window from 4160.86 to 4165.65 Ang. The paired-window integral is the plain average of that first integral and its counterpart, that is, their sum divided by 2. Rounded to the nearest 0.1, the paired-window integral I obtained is 28.9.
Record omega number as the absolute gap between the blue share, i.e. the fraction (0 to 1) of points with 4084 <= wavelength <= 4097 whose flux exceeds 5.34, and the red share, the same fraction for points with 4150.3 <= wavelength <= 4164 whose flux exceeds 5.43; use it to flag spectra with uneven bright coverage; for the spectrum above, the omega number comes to 0.29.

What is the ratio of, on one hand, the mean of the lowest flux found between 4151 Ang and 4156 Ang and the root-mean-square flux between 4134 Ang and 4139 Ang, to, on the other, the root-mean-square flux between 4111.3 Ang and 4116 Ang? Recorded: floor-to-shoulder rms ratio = 1.01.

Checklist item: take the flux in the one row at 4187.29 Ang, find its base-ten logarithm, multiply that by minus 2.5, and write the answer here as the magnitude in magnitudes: -1.78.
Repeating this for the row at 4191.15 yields -1.78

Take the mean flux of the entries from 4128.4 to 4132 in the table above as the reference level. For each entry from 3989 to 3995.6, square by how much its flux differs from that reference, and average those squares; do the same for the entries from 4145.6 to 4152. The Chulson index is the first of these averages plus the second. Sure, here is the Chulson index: 0.030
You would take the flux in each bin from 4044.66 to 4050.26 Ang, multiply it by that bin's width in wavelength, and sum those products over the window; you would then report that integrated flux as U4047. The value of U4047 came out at 29.5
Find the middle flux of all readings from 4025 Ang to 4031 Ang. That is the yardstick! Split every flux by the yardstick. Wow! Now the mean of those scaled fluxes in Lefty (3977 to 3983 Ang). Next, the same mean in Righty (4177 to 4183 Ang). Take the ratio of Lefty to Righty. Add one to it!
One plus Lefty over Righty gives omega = 1.97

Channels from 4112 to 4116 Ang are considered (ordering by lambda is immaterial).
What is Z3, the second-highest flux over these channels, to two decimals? 5.29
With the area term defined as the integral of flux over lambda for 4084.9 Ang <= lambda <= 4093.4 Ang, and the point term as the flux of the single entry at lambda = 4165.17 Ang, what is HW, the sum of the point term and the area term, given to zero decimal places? 52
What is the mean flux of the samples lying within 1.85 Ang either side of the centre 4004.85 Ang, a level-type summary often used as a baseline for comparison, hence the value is 5.55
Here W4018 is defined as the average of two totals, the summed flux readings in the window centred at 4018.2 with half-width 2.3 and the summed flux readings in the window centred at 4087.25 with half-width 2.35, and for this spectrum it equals 26.9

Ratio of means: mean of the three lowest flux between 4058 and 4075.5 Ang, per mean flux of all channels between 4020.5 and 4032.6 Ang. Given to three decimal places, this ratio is 0.927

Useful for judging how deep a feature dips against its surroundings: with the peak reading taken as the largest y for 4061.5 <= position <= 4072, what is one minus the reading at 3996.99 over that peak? 0.004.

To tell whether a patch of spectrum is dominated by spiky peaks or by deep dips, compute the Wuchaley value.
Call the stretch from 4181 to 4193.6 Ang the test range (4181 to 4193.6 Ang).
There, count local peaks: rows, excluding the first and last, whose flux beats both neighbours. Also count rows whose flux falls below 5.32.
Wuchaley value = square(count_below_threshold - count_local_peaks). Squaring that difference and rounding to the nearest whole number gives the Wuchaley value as 64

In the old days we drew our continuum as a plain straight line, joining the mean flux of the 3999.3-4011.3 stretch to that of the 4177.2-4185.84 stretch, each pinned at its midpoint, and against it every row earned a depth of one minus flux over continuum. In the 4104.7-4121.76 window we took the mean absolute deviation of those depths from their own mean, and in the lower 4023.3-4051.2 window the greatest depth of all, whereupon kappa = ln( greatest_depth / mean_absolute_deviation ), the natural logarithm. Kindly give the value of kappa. 0.1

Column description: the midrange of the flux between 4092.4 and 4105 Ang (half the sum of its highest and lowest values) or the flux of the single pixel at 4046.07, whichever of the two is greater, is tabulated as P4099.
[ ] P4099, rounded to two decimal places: 5.23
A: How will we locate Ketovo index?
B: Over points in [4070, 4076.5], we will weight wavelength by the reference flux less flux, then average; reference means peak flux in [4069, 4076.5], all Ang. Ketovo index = 4072.2 Ang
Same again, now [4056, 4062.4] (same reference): 4059.2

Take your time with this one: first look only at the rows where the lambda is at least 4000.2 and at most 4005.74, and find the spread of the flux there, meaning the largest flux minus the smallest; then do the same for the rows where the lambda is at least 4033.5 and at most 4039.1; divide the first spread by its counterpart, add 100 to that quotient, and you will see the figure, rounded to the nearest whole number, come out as 101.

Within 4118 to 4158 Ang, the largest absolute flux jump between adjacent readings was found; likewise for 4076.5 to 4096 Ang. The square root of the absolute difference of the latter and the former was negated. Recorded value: -0.20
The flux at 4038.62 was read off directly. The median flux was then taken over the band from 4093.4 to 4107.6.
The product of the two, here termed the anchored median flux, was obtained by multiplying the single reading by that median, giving 25.4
